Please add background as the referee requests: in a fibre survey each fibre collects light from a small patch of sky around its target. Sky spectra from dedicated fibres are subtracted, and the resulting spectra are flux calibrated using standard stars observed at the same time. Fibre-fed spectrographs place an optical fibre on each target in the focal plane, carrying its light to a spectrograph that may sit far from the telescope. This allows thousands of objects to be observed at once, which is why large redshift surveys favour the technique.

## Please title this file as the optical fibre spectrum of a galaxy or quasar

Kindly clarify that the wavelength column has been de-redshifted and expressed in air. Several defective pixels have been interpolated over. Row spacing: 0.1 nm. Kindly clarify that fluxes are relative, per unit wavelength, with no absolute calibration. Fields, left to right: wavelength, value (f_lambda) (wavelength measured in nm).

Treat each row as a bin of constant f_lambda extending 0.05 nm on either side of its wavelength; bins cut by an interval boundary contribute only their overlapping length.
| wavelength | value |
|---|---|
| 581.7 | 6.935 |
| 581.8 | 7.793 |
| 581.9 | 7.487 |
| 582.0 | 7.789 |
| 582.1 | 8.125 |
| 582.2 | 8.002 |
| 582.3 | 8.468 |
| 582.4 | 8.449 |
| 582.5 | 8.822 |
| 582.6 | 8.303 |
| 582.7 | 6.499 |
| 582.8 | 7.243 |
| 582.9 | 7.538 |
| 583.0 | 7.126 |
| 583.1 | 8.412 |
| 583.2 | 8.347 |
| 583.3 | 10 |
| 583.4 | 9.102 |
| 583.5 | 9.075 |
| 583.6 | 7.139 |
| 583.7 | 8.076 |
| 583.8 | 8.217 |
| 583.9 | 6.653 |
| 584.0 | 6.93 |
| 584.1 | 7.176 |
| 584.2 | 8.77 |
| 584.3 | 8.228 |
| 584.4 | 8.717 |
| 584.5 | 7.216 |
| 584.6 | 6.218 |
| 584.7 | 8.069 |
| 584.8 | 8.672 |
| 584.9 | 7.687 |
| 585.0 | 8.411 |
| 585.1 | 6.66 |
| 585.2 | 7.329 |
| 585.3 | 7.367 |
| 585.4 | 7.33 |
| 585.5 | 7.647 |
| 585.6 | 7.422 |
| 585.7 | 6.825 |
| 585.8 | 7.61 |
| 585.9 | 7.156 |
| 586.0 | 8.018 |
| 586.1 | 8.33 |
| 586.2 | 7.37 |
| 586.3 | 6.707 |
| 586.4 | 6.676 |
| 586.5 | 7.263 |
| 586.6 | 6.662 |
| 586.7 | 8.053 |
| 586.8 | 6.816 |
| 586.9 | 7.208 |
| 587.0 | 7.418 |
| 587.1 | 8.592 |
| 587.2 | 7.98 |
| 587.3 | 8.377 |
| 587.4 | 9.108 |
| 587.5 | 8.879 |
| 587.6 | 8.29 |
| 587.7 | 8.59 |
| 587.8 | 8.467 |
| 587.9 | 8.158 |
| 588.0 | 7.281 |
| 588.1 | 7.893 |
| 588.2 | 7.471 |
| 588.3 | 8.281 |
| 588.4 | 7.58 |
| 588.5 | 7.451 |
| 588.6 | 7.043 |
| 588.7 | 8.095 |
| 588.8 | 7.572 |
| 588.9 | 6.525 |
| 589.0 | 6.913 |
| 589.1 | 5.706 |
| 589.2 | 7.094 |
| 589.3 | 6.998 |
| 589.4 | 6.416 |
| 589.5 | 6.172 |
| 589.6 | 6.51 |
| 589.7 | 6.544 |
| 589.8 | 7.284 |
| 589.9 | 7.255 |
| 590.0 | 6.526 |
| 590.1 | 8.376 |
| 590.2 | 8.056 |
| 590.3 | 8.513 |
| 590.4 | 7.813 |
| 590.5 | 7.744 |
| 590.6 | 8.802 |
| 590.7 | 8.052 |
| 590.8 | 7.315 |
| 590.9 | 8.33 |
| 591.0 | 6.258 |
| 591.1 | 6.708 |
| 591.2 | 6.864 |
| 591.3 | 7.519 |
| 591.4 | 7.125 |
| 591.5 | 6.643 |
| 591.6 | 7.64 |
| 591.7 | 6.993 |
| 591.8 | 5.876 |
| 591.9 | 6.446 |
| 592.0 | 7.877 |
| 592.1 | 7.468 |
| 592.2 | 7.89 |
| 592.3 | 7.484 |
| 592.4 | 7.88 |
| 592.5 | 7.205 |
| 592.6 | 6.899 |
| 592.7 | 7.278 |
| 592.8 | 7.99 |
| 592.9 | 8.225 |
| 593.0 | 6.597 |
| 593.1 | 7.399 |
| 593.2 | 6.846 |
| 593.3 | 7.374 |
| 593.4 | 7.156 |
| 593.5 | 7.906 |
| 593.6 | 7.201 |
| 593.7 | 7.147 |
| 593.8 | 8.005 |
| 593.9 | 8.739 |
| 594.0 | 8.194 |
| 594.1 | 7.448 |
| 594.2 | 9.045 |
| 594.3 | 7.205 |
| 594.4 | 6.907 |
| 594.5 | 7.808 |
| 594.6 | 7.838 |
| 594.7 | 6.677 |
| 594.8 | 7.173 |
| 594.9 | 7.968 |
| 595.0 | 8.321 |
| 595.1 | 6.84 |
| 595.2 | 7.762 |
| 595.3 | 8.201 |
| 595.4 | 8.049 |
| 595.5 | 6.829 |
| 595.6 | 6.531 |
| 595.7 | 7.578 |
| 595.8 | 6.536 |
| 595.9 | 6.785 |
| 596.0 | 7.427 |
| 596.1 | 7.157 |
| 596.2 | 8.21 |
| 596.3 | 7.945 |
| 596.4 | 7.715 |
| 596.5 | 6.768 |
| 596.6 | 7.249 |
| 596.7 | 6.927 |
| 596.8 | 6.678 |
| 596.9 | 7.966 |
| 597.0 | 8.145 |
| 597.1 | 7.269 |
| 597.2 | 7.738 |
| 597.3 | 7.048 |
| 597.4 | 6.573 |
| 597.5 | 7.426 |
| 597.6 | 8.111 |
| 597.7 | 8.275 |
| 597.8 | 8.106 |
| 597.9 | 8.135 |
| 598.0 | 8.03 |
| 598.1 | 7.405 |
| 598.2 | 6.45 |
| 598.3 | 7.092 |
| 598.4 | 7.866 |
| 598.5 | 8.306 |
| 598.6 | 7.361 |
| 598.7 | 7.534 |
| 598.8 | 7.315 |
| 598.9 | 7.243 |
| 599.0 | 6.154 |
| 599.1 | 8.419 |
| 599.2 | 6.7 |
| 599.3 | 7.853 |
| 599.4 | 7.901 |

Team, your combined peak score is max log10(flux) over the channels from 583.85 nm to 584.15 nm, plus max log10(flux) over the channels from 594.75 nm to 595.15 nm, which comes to 1.78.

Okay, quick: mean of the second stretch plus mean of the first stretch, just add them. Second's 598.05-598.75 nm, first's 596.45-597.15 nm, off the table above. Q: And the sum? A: 14.7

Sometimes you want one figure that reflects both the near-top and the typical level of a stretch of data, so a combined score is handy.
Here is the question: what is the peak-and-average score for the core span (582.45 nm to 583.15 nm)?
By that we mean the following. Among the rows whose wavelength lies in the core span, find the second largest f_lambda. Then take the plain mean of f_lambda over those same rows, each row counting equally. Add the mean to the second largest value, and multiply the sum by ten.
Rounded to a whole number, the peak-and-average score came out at 161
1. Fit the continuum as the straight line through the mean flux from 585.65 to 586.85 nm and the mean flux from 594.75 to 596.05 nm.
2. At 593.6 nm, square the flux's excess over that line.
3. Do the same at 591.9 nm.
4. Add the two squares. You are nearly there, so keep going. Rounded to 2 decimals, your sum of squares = 0.84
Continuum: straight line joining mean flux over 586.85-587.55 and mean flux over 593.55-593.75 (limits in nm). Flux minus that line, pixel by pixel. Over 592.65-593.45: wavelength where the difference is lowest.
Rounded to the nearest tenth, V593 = 593.0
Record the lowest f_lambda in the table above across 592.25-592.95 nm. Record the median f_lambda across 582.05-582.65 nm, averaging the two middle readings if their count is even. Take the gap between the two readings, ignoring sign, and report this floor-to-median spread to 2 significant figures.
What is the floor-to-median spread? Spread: 1.5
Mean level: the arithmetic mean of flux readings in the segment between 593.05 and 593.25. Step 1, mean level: 7.12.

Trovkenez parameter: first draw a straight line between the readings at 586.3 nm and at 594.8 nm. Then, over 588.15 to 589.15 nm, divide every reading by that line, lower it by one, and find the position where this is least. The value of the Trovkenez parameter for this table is 589.1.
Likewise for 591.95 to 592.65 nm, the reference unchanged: 592.6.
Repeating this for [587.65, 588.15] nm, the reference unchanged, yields 588.0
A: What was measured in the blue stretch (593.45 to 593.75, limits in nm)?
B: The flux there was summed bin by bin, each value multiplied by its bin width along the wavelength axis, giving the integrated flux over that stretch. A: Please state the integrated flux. 2.2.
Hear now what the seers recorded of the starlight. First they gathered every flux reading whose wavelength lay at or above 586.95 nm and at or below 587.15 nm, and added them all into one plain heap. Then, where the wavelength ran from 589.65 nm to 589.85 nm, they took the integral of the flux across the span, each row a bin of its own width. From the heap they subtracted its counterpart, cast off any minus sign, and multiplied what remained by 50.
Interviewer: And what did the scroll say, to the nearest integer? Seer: 731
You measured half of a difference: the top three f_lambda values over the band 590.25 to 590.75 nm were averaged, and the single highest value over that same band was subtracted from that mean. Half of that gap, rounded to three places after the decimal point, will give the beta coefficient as -0.173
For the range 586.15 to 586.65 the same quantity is -0.128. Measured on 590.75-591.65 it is -0.250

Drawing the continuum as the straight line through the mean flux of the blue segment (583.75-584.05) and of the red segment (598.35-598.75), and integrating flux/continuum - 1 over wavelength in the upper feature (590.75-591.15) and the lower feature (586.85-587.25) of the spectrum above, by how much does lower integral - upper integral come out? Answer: 0.042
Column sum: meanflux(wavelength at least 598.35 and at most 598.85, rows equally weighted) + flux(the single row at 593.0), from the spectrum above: 14.3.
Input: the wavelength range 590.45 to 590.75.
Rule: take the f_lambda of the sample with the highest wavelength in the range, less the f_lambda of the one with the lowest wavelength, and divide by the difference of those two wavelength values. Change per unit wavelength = 1.5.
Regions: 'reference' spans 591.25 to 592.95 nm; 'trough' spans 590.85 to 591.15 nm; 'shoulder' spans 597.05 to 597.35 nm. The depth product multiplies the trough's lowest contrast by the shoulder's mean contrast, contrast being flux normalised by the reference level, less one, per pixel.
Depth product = -0.001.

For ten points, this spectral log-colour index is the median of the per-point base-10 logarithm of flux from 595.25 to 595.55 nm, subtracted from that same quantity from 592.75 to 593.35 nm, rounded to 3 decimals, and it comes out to -0.037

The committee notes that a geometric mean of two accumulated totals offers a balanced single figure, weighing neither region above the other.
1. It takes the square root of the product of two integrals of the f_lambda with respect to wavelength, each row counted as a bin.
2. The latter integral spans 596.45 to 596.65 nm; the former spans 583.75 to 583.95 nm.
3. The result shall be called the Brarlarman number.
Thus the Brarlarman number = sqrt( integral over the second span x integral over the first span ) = 1.44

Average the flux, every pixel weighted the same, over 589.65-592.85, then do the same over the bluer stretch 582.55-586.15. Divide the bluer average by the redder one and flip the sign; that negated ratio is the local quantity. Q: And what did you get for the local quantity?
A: -1.05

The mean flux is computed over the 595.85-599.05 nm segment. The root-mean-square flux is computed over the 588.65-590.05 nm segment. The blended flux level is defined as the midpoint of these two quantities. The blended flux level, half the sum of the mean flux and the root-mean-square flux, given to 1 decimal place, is 7.2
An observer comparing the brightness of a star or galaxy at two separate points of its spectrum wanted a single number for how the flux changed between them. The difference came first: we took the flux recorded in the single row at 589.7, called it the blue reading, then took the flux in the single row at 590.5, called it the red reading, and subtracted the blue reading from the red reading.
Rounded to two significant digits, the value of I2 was 1.2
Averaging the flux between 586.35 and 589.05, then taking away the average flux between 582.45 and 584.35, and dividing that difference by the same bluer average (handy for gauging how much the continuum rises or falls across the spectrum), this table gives -0.03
